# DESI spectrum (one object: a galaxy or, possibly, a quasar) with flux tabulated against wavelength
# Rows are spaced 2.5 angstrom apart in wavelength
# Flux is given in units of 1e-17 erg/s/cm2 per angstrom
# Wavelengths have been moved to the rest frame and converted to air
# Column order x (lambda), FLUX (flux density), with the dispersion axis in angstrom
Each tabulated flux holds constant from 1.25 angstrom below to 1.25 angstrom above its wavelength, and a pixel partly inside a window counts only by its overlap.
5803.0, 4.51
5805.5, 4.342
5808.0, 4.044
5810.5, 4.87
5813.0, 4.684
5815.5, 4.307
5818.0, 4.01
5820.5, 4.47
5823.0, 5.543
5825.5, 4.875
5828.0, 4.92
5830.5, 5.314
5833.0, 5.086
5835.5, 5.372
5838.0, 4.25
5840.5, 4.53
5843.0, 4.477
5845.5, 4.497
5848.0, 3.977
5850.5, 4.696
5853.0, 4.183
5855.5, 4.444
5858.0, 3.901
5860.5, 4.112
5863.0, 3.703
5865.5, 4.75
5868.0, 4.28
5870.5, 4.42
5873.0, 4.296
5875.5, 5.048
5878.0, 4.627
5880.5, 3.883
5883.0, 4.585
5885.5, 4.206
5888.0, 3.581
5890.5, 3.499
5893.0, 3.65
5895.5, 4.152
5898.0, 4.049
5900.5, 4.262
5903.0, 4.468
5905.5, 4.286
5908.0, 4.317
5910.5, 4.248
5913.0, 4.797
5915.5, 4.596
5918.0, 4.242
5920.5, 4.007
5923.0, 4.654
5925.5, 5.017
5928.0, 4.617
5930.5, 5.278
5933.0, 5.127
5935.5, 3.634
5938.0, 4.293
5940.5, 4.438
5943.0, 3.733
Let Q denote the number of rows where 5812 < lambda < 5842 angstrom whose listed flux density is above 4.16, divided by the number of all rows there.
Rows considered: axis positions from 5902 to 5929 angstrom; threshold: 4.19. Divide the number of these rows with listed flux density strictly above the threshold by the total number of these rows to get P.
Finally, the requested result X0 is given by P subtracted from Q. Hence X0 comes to 0.01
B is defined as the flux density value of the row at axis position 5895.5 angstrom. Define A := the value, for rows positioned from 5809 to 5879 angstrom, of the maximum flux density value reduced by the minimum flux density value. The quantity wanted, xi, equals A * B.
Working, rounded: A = 1.8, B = 4.152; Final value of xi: 8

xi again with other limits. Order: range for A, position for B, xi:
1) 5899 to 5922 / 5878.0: 4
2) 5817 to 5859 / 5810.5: 8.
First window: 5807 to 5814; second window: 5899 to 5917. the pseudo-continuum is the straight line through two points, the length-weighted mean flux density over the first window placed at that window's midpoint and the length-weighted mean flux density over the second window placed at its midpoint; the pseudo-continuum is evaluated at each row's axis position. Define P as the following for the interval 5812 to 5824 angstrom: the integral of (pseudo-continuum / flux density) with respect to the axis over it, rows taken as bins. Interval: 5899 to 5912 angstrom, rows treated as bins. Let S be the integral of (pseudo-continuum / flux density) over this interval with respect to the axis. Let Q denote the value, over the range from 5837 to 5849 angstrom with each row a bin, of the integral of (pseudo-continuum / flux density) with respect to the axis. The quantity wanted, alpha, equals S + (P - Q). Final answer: 12.9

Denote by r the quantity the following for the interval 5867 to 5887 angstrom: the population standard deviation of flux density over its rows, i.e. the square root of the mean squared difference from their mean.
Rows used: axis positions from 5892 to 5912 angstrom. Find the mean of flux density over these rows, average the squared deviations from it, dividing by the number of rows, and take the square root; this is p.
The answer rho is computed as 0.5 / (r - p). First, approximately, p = 0.23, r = 0.32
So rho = 5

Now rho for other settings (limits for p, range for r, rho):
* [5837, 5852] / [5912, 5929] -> 6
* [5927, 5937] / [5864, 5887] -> -2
